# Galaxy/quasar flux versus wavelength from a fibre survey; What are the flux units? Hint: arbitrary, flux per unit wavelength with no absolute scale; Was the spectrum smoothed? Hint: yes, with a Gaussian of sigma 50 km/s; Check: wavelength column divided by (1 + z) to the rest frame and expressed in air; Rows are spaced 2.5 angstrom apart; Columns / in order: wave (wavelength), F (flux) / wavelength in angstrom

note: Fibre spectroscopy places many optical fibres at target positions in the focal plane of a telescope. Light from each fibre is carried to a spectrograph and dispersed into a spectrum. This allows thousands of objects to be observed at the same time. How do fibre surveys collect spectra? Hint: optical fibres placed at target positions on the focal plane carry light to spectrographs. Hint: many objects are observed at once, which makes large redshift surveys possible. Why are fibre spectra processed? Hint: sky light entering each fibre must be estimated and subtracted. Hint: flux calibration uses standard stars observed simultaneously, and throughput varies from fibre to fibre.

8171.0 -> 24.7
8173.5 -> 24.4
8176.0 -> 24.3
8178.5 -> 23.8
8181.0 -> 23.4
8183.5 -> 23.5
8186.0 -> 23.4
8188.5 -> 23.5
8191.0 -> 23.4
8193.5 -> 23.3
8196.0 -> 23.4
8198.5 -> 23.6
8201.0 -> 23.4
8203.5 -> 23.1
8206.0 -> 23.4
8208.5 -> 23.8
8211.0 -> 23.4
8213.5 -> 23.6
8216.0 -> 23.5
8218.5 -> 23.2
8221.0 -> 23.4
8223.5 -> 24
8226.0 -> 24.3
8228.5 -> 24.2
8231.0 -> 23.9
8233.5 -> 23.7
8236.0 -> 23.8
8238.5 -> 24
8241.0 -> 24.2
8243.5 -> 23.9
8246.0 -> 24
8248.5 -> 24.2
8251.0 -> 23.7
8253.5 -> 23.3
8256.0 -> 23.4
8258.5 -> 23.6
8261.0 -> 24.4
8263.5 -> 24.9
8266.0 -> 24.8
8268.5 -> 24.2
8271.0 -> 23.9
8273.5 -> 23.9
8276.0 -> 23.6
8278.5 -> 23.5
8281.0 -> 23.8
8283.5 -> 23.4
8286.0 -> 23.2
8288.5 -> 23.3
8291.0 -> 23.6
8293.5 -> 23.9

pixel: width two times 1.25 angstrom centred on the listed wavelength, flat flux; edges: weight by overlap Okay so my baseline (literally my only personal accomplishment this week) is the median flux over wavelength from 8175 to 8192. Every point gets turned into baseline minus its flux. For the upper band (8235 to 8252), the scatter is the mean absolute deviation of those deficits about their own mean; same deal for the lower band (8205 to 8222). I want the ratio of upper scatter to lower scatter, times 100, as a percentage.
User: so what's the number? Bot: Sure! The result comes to 106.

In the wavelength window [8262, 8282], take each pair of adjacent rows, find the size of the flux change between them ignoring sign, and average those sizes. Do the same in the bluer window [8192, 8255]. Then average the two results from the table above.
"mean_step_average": 0.251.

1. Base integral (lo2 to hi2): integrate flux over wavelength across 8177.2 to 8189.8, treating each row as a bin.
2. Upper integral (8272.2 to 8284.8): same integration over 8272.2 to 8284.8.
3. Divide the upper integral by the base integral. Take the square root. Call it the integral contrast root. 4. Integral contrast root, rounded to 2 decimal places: 1.00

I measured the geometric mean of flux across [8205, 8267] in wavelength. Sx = 23.9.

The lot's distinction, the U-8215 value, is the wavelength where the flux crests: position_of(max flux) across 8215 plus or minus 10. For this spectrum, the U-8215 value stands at 8223.5 angstrom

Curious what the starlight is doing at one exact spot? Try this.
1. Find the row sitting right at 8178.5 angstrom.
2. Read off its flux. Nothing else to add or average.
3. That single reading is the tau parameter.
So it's 23.8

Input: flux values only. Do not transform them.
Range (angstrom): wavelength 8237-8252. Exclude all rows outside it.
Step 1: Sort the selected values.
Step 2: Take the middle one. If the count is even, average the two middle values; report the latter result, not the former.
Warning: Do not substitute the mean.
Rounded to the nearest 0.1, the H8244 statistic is 24.0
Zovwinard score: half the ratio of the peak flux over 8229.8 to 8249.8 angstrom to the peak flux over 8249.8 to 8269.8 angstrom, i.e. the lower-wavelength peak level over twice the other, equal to 0.486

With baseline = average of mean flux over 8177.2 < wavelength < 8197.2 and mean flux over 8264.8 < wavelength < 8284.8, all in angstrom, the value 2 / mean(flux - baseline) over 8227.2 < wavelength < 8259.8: 12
